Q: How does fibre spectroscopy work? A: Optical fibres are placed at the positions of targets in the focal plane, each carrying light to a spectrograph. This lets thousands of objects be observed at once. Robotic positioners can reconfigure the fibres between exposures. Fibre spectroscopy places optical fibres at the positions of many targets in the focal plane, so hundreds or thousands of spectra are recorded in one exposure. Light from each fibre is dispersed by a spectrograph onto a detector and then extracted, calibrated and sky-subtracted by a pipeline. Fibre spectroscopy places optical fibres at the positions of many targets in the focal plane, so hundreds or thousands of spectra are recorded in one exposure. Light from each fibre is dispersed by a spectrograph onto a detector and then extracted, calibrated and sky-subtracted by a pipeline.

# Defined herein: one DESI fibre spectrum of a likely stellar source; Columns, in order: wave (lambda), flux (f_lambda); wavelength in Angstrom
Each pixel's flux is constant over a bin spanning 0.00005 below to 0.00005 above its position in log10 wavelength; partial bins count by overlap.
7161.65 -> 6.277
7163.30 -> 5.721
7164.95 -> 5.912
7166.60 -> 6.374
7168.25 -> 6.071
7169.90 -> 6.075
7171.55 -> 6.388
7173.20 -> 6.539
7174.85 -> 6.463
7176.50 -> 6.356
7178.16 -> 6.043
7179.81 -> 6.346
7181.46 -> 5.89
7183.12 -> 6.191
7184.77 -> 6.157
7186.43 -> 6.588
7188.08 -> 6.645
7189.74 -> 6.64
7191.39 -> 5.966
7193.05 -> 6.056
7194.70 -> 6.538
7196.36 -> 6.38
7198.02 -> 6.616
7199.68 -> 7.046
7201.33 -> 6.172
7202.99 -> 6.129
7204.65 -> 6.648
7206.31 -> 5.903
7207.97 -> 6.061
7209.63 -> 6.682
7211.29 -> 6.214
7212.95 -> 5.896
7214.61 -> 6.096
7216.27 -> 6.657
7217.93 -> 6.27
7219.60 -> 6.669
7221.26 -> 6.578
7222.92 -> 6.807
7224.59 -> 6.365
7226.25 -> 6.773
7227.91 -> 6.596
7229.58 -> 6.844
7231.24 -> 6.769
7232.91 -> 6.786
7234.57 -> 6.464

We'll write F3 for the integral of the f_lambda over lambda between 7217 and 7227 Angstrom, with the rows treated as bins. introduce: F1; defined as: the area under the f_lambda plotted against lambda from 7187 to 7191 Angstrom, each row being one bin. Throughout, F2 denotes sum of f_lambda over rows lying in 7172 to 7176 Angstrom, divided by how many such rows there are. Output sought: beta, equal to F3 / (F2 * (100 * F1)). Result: 0.0038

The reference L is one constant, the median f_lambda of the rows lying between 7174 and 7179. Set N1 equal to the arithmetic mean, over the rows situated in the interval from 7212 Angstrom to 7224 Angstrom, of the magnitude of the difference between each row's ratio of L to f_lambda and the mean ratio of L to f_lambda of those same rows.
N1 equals 0.045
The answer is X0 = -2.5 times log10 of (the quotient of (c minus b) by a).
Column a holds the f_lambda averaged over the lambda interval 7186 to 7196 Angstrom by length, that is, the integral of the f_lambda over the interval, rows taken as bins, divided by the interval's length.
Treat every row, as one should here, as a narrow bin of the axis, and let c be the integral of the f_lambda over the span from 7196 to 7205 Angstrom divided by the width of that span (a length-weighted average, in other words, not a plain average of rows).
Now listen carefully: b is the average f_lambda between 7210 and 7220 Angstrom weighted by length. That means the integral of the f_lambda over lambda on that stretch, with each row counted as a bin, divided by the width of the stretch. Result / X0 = 3.78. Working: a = 6.40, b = 6.30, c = 6.50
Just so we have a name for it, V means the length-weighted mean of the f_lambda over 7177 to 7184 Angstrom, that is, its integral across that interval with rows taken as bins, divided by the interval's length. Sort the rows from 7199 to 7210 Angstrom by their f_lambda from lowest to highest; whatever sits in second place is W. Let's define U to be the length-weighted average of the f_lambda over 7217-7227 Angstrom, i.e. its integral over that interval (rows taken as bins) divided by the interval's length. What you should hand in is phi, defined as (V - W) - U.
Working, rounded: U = 6.57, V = 6.1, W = 6.061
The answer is -6.5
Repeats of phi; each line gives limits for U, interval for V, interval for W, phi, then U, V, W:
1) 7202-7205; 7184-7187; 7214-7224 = -6.3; 6.33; 6.3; 6.27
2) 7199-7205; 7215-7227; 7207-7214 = -6.0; 6.48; 6.6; 6.061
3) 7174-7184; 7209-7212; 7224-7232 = -6.4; 6.22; 6.4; 6.596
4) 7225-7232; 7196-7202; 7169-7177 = -6.5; 6.73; 6.6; 6.356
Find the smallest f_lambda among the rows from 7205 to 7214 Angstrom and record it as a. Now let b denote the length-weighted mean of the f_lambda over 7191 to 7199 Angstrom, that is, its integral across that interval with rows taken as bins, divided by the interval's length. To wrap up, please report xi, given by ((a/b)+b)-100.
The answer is -92.7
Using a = 5.896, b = 6.34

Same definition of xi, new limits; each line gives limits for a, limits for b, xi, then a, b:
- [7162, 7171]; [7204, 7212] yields -92.8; 5.721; 6.29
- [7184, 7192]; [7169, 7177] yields -92.7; 5.966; 6.37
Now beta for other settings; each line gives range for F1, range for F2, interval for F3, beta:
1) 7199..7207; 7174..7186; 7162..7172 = 0.0019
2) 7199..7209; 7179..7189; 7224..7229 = 0.0008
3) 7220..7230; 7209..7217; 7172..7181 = 0.0014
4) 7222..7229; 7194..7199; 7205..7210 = 0.0010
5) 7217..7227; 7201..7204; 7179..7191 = 0.0019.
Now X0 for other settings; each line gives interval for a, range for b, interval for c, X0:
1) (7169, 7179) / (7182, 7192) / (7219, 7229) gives 3.39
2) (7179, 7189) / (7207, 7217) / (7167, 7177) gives 5.03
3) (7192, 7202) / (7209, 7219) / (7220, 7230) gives 3.16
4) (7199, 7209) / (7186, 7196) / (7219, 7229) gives 3.57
